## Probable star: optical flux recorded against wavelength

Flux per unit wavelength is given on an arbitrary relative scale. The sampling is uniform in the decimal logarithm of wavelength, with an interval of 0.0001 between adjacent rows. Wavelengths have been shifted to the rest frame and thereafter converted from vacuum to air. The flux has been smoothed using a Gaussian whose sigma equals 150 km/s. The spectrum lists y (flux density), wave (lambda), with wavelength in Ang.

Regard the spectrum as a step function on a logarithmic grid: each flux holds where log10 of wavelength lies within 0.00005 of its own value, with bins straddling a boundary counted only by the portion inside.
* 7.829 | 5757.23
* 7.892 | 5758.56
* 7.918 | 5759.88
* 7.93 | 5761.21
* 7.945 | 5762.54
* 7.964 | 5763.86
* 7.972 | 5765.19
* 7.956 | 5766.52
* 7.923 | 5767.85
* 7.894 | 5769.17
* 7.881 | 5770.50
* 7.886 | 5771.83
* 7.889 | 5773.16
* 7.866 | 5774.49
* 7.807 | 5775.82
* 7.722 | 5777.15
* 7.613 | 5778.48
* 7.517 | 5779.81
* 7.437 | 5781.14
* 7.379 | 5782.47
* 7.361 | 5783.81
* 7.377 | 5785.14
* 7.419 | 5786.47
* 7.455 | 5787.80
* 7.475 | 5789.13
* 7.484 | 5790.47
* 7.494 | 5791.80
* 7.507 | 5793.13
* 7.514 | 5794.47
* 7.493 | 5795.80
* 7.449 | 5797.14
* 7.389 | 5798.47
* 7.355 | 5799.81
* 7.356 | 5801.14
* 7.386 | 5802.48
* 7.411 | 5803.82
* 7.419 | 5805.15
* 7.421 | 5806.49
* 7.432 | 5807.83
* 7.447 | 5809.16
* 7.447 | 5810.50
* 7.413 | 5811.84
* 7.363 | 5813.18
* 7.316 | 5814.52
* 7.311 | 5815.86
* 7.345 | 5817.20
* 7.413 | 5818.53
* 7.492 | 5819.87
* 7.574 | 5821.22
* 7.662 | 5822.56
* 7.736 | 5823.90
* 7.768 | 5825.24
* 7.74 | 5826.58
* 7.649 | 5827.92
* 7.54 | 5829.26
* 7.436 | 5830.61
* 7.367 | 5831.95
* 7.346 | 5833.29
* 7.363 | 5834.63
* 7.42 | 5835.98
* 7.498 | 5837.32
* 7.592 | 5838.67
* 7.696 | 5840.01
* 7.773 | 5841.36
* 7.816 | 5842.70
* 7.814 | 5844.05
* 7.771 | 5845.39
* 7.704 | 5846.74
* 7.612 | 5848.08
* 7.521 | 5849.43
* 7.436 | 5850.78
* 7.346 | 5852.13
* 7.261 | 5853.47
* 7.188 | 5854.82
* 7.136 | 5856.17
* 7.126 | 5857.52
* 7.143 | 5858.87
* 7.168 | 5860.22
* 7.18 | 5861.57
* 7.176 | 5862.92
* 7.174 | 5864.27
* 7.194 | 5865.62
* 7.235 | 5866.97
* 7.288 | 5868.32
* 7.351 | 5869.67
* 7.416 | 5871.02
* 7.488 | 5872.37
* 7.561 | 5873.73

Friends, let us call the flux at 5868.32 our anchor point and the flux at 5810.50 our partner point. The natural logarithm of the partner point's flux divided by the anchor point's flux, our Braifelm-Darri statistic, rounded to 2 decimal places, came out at 0.02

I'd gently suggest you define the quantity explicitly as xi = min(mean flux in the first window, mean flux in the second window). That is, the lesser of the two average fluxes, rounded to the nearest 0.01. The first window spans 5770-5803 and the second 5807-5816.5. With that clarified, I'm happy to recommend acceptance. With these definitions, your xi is 7.39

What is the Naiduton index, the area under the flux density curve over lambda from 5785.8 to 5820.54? 257.9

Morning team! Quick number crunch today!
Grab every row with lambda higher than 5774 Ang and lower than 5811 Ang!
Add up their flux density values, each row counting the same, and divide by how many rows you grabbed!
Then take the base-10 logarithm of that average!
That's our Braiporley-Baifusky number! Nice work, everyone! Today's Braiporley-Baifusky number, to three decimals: 0.874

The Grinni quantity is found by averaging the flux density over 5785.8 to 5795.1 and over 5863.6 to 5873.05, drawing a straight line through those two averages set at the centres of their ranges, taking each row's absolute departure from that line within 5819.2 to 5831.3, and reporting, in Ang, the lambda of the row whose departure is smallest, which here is 5830.61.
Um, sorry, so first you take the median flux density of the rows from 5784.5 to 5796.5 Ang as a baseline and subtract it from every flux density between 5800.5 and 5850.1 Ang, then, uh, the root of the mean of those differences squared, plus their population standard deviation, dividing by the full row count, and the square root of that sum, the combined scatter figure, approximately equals 0.57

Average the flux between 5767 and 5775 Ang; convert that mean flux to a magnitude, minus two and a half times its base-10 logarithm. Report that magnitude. -2.24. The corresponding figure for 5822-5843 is -2.20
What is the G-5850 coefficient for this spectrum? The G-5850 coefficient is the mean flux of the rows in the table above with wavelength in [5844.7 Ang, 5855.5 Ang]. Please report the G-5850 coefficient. 7.48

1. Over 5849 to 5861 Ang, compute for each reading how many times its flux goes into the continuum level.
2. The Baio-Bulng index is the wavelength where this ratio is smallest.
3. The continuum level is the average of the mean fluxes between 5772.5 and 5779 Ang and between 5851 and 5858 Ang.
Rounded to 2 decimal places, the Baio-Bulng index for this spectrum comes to 5849.43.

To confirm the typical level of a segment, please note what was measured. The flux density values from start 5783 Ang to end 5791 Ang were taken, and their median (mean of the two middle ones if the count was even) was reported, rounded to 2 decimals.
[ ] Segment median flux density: 7.44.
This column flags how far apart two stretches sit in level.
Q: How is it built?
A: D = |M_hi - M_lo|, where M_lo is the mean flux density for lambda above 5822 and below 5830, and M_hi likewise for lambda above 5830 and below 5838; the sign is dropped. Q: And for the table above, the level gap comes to 0.28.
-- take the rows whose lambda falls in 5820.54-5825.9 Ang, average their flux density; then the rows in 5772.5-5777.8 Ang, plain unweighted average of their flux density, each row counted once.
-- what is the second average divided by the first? 1.02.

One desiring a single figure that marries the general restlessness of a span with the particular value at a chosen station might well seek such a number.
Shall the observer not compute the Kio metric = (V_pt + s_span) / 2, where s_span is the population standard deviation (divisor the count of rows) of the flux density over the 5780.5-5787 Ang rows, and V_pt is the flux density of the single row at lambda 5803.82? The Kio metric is 3.72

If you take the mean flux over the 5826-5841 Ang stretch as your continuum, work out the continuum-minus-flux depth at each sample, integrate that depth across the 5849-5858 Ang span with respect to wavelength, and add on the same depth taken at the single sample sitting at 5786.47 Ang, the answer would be 2.2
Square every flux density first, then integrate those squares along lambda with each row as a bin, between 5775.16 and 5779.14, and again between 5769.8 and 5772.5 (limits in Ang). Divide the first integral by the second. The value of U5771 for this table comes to 1.4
